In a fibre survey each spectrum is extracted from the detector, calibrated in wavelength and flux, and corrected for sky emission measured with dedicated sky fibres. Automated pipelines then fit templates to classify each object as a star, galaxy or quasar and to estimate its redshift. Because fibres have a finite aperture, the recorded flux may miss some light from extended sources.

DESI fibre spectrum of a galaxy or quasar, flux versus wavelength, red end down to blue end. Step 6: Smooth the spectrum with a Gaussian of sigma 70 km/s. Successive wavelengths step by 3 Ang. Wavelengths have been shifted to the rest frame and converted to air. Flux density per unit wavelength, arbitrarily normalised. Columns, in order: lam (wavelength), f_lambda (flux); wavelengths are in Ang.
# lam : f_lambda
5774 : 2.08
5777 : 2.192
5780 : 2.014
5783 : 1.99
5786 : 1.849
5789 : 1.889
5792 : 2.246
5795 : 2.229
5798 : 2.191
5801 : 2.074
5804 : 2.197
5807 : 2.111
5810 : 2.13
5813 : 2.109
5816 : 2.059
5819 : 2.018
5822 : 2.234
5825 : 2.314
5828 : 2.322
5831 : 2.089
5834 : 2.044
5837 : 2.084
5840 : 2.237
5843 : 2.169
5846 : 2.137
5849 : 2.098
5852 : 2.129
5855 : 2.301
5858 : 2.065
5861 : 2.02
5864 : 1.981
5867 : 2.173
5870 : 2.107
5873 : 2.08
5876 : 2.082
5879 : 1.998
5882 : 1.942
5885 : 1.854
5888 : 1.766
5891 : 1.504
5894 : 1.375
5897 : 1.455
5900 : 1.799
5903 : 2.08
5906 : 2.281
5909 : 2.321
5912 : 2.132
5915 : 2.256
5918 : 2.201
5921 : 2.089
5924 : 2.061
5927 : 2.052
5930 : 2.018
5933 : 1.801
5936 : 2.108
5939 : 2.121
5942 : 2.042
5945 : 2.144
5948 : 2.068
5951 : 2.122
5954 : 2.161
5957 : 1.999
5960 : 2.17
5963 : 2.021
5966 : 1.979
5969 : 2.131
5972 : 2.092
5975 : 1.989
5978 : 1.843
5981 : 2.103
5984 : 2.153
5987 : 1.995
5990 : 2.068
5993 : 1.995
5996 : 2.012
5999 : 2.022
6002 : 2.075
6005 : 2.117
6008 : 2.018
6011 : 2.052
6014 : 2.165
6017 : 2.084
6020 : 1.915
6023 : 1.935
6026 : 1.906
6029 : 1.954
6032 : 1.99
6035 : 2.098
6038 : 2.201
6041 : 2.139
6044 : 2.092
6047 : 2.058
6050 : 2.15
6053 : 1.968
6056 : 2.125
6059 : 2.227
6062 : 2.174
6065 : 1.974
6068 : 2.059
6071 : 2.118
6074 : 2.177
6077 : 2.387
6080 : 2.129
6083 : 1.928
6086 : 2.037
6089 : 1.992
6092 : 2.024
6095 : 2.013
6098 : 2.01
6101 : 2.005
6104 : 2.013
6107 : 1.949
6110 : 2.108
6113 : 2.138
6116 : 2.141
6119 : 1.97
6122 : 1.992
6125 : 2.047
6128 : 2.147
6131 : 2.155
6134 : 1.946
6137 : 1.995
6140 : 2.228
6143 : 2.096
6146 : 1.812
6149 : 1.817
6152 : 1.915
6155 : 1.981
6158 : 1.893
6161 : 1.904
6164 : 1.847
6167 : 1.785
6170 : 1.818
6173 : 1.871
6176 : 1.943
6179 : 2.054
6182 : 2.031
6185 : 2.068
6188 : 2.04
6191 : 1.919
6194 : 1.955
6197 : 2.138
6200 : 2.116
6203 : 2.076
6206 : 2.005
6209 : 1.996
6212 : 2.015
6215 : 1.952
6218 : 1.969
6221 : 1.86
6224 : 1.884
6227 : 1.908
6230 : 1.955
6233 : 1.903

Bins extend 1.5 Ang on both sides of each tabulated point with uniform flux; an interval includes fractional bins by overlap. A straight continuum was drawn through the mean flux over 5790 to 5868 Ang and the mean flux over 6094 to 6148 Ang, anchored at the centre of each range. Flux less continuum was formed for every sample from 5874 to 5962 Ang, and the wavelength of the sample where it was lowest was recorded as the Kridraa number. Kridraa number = 5894 Ang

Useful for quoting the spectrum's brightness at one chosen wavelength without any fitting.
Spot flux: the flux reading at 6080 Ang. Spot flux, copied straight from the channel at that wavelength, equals 2.129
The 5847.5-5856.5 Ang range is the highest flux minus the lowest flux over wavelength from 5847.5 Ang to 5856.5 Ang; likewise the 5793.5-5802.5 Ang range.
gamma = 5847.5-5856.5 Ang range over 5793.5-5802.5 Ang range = 1.3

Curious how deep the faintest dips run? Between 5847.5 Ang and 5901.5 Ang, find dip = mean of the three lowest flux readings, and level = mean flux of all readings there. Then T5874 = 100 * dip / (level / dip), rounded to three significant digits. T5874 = 108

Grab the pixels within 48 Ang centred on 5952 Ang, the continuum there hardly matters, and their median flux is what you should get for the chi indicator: 2.08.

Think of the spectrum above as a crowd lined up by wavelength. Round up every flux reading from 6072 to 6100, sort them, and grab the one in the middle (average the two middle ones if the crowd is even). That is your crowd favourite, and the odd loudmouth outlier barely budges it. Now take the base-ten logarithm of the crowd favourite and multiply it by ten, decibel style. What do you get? 3.06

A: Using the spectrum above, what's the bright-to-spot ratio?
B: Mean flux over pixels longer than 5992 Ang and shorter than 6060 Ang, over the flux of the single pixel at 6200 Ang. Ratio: 0.97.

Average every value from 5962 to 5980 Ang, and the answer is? 2.01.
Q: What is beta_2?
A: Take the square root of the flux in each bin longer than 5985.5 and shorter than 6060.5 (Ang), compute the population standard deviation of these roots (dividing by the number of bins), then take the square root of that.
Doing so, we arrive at 0.173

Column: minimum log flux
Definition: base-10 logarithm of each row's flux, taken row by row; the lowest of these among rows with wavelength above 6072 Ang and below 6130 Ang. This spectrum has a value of 0.29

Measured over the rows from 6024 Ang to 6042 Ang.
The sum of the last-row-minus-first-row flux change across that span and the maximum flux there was 2.43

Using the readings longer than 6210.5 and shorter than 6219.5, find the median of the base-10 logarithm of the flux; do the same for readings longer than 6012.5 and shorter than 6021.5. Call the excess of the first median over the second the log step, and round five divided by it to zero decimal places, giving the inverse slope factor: -203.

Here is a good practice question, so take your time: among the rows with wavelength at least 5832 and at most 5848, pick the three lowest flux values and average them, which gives 2.09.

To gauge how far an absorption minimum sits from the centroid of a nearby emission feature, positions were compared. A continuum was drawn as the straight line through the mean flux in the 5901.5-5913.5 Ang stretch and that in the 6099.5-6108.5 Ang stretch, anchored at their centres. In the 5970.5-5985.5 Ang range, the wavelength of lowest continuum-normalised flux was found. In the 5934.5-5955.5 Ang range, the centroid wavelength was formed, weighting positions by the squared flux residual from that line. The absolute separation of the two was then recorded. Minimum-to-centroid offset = 35.0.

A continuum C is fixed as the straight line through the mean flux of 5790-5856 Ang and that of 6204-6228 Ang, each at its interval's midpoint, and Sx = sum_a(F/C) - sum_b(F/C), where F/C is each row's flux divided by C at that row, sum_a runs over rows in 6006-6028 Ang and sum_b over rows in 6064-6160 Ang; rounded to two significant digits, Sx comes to -26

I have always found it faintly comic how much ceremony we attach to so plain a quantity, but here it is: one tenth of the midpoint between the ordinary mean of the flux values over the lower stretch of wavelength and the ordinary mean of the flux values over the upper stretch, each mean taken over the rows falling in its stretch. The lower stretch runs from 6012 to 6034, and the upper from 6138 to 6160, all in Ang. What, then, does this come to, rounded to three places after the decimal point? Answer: 0.198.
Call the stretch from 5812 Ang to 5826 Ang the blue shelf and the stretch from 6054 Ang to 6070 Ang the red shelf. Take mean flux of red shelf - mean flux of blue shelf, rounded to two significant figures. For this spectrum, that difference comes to -0.035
